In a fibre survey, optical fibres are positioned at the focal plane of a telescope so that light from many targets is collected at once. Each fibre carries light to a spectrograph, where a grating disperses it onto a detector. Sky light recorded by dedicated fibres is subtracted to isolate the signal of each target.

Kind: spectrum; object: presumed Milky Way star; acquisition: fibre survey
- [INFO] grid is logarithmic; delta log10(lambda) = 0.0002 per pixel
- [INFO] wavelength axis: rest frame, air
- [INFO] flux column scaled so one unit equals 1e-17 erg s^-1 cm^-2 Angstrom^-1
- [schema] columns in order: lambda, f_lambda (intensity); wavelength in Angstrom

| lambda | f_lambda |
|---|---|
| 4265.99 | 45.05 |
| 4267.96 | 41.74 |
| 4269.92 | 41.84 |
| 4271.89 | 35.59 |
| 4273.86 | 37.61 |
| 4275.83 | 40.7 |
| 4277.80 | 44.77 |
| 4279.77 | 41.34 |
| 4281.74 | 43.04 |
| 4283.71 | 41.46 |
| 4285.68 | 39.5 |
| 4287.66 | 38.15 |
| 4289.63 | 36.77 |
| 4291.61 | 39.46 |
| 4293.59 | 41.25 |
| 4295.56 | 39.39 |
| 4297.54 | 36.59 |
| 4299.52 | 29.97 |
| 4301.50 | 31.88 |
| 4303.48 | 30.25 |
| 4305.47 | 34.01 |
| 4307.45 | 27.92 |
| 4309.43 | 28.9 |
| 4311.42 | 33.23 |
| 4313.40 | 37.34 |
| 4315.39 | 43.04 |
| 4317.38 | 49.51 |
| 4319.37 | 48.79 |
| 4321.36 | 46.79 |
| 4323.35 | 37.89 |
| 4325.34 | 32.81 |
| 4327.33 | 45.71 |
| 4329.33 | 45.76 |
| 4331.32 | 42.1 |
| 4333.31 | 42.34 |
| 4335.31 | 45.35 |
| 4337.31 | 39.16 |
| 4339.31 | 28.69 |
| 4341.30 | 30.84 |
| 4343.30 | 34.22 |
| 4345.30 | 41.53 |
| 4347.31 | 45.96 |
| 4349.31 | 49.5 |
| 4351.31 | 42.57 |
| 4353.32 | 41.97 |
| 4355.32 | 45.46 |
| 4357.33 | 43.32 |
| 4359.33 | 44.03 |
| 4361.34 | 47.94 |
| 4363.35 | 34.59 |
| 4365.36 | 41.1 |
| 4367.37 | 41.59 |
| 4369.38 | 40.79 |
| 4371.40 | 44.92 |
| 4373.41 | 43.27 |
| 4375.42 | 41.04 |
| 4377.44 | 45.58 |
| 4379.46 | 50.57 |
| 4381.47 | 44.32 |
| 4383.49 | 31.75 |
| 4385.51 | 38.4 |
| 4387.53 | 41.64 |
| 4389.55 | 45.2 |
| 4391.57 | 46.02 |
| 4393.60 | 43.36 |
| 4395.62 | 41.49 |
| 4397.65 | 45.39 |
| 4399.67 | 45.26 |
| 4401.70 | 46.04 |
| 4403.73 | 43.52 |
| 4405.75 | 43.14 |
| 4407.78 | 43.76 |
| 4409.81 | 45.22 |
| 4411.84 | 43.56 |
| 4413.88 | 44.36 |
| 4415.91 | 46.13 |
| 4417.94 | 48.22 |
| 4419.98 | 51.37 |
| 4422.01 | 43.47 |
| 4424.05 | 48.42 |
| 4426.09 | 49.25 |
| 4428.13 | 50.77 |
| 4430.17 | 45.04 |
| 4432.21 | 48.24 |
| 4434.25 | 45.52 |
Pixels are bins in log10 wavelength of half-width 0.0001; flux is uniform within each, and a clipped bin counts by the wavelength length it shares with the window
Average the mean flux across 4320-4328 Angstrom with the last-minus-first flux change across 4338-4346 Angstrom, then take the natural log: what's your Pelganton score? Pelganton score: 3.29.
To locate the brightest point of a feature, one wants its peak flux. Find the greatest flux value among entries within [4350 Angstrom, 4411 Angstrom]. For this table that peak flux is 50.57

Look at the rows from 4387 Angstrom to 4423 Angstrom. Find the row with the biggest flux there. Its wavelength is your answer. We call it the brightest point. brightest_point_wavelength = 4419.98 Angstrom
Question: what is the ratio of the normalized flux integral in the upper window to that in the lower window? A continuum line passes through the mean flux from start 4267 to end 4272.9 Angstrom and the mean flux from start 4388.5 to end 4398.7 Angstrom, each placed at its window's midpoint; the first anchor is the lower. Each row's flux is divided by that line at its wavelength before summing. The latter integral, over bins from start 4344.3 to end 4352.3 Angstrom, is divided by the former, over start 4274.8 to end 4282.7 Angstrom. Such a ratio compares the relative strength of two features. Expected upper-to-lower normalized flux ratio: 1.01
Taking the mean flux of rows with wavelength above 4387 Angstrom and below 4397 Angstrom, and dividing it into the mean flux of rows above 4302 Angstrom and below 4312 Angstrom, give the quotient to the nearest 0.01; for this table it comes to 0.71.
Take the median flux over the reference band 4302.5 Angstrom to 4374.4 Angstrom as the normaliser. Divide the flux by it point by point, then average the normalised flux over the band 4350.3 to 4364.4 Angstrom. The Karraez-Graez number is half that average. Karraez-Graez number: 0.510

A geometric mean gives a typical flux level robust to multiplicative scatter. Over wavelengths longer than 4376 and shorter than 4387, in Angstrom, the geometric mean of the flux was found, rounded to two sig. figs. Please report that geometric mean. 42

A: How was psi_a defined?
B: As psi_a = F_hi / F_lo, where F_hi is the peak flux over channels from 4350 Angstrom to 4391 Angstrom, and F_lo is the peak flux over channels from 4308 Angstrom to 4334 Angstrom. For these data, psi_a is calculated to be 1.021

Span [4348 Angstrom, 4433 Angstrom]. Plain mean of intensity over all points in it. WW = 44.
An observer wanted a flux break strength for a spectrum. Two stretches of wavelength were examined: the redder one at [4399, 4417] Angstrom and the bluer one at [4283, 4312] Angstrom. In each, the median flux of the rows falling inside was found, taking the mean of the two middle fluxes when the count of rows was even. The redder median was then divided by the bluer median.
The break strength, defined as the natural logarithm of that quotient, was 0.19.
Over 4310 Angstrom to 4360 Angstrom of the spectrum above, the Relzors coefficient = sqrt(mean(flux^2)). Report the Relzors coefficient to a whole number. 42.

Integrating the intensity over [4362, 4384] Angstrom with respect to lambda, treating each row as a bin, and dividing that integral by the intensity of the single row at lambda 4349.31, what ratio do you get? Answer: 18.7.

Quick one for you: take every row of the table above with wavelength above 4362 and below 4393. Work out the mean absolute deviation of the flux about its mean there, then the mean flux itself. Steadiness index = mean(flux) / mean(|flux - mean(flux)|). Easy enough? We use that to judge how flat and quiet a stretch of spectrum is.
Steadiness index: 12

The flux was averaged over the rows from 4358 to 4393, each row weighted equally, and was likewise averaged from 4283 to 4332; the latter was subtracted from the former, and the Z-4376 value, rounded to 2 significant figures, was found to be 4.2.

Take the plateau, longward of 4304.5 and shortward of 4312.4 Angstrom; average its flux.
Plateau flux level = 31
